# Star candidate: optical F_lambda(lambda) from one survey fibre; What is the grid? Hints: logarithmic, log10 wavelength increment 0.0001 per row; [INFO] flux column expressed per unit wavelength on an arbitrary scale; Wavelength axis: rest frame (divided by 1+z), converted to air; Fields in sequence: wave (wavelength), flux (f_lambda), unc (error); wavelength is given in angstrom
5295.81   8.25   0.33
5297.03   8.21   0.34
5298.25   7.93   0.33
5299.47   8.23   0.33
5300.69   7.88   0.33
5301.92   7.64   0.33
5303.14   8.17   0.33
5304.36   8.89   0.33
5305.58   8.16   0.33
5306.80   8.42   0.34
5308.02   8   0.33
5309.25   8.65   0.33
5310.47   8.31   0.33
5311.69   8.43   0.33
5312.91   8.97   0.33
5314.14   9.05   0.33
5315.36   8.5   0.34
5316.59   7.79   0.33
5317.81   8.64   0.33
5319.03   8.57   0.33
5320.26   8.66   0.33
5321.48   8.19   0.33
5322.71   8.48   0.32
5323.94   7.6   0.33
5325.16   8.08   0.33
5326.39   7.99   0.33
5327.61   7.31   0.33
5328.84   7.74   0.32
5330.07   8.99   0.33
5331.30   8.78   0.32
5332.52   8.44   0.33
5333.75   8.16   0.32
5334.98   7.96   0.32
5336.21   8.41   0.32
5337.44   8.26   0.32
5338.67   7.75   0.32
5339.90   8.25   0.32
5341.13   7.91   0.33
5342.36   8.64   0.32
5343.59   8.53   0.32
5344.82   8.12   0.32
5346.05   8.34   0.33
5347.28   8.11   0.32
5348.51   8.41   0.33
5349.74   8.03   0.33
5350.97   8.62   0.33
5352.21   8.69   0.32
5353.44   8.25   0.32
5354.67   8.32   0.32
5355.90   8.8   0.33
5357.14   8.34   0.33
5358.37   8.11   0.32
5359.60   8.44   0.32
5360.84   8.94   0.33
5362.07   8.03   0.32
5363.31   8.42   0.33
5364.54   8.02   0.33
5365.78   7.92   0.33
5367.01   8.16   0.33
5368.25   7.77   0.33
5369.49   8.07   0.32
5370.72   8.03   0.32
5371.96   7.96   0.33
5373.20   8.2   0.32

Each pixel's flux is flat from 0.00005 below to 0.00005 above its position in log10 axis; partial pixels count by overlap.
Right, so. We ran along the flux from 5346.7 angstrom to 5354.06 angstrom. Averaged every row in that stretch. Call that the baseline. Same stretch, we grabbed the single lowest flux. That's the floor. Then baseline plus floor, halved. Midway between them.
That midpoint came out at 8.19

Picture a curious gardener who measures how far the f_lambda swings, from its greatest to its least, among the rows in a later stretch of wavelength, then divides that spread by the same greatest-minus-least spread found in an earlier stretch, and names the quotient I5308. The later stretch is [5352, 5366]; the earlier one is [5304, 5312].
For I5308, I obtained 1.1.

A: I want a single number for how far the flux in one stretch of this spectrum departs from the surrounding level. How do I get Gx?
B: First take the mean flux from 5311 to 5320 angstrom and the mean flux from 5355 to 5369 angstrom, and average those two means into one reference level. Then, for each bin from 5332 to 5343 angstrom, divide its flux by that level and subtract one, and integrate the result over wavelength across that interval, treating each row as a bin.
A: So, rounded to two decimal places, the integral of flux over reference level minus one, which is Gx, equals -0.29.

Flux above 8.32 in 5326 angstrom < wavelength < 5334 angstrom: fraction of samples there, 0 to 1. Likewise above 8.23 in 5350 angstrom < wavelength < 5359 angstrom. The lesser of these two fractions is 0.43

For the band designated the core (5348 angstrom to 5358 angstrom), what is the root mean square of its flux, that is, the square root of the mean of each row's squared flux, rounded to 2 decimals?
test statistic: 8.44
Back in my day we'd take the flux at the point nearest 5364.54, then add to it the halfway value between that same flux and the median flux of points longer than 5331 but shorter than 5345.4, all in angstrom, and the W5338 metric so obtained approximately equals 16.2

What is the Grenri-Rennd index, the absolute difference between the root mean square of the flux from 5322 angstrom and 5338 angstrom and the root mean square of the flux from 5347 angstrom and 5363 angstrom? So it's 0.21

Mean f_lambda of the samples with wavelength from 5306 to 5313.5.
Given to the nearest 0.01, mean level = 8.46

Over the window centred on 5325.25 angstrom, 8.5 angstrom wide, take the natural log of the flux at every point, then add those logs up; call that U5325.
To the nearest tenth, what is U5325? 14.5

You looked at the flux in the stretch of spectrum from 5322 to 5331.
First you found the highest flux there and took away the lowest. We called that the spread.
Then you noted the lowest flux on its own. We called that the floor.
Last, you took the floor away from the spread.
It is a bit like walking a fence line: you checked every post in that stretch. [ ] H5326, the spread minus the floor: -5.6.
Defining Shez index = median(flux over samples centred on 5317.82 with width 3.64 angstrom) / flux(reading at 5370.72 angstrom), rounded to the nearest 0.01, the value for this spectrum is 1.07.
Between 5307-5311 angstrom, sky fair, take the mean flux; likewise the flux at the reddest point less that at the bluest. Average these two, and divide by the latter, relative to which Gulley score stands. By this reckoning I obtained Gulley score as 14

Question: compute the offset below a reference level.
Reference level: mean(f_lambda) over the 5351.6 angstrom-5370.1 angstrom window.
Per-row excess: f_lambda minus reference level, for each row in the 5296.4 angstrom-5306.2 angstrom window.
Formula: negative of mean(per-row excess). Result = 0.15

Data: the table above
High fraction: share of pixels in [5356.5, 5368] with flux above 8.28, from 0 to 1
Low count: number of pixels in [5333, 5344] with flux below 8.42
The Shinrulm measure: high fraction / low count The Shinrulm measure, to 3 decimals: 0.063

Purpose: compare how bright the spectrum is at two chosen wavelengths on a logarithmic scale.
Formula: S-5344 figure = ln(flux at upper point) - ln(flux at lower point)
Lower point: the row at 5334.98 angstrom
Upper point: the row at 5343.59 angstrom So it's 0.07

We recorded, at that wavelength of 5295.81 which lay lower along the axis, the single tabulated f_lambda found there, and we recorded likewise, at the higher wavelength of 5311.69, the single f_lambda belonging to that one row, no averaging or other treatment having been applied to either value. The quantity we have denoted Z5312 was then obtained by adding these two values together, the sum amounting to 16.7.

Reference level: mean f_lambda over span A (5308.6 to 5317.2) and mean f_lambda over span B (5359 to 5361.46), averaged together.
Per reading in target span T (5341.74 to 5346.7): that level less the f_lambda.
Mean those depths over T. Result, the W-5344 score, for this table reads 0.20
